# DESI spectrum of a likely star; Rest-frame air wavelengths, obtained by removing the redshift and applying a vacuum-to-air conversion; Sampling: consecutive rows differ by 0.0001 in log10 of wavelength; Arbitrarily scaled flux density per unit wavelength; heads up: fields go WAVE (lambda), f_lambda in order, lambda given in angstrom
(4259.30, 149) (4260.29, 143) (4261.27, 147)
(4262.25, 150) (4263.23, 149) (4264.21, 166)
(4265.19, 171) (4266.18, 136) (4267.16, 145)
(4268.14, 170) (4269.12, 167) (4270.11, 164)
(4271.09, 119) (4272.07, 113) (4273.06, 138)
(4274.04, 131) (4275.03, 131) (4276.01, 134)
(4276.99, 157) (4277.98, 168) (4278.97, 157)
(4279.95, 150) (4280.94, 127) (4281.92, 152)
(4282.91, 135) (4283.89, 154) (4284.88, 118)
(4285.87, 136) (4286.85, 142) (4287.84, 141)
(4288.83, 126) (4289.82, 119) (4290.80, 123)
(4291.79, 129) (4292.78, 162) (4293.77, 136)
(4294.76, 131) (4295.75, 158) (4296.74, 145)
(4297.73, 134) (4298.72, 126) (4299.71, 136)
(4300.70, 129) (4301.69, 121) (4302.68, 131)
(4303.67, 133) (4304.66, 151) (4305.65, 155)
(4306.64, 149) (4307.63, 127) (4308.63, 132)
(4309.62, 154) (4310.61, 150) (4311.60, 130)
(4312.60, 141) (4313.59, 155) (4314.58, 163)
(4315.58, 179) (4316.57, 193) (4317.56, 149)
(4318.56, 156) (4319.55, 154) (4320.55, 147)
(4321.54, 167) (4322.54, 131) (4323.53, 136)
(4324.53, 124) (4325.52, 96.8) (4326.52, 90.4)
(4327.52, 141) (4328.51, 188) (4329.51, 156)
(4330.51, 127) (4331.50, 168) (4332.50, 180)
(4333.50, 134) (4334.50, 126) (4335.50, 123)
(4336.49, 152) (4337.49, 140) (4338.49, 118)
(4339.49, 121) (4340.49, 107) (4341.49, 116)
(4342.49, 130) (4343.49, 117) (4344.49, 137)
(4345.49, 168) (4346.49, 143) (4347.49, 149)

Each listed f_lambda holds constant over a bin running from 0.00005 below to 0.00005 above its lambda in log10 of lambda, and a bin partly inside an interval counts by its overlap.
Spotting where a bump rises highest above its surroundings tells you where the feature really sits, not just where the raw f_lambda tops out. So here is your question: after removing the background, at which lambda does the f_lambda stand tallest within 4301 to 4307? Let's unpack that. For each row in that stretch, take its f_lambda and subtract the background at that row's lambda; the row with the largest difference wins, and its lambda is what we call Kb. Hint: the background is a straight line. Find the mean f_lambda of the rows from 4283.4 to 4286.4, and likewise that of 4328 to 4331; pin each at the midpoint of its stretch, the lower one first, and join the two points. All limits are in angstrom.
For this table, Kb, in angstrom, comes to 4305.65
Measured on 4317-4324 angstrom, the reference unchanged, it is 4321.54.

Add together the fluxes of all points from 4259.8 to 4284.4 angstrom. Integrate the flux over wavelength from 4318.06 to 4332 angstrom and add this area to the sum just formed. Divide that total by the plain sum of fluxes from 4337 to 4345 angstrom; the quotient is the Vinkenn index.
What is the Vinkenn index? 5.7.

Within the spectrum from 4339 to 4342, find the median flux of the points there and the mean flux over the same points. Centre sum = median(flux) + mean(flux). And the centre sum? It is 231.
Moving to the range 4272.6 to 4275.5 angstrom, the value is 264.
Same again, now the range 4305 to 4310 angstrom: 292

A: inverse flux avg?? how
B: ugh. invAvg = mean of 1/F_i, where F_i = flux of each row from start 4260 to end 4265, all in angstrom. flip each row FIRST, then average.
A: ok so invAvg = 0.0066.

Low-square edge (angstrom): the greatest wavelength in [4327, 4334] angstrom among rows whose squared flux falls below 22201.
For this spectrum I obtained 4333.50 angstrom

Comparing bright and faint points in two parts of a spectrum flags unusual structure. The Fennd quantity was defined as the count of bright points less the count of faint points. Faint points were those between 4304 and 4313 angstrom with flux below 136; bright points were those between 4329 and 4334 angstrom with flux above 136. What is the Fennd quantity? 0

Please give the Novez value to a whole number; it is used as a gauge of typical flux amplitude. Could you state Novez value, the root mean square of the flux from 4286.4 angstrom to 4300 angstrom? 137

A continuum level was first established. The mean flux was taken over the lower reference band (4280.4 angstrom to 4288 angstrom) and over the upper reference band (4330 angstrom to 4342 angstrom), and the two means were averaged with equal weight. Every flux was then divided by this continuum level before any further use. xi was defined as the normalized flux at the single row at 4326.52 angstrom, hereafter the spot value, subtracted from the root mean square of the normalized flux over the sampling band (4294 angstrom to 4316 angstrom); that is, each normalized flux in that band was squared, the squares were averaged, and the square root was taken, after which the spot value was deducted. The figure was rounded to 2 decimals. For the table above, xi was 0.39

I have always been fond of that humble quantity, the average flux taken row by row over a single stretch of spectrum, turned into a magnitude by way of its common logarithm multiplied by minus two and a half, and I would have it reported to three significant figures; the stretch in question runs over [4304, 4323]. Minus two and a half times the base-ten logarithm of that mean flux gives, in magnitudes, -5.45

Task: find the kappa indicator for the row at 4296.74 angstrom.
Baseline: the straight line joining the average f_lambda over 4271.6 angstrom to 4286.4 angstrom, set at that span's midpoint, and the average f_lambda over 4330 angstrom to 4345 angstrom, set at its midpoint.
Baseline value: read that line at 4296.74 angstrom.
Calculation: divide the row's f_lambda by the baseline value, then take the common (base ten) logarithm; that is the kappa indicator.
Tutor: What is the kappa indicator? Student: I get 0.02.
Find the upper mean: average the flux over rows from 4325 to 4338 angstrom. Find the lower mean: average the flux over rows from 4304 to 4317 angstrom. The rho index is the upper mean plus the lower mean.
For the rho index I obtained 292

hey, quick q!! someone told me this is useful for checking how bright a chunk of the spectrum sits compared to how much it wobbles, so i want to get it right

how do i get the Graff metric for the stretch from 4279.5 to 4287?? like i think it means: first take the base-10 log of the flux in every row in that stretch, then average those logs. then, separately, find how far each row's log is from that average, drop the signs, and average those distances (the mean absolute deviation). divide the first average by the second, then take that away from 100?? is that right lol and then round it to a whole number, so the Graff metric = 34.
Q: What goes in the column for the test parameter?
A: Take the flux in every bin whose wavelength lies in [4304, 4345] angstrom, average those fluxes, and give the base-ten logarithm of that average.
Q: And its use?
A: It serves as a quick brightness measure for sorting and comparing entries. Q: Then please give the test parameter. 2.151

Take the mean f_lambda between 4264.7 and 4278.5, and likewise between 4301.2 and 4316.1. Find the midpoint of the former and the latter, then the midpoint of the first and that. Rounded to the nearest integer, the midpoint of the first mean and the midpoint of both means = 146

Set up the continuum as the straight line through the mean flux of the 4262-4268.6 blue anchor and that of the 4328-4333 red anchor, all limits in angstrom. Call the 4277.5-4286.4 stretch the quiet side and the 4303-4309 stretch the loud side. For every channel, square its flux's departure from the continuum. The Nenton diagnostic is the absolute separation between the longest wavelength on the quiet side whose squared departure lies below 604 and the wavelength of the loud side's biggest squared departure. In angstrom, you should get 21.8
